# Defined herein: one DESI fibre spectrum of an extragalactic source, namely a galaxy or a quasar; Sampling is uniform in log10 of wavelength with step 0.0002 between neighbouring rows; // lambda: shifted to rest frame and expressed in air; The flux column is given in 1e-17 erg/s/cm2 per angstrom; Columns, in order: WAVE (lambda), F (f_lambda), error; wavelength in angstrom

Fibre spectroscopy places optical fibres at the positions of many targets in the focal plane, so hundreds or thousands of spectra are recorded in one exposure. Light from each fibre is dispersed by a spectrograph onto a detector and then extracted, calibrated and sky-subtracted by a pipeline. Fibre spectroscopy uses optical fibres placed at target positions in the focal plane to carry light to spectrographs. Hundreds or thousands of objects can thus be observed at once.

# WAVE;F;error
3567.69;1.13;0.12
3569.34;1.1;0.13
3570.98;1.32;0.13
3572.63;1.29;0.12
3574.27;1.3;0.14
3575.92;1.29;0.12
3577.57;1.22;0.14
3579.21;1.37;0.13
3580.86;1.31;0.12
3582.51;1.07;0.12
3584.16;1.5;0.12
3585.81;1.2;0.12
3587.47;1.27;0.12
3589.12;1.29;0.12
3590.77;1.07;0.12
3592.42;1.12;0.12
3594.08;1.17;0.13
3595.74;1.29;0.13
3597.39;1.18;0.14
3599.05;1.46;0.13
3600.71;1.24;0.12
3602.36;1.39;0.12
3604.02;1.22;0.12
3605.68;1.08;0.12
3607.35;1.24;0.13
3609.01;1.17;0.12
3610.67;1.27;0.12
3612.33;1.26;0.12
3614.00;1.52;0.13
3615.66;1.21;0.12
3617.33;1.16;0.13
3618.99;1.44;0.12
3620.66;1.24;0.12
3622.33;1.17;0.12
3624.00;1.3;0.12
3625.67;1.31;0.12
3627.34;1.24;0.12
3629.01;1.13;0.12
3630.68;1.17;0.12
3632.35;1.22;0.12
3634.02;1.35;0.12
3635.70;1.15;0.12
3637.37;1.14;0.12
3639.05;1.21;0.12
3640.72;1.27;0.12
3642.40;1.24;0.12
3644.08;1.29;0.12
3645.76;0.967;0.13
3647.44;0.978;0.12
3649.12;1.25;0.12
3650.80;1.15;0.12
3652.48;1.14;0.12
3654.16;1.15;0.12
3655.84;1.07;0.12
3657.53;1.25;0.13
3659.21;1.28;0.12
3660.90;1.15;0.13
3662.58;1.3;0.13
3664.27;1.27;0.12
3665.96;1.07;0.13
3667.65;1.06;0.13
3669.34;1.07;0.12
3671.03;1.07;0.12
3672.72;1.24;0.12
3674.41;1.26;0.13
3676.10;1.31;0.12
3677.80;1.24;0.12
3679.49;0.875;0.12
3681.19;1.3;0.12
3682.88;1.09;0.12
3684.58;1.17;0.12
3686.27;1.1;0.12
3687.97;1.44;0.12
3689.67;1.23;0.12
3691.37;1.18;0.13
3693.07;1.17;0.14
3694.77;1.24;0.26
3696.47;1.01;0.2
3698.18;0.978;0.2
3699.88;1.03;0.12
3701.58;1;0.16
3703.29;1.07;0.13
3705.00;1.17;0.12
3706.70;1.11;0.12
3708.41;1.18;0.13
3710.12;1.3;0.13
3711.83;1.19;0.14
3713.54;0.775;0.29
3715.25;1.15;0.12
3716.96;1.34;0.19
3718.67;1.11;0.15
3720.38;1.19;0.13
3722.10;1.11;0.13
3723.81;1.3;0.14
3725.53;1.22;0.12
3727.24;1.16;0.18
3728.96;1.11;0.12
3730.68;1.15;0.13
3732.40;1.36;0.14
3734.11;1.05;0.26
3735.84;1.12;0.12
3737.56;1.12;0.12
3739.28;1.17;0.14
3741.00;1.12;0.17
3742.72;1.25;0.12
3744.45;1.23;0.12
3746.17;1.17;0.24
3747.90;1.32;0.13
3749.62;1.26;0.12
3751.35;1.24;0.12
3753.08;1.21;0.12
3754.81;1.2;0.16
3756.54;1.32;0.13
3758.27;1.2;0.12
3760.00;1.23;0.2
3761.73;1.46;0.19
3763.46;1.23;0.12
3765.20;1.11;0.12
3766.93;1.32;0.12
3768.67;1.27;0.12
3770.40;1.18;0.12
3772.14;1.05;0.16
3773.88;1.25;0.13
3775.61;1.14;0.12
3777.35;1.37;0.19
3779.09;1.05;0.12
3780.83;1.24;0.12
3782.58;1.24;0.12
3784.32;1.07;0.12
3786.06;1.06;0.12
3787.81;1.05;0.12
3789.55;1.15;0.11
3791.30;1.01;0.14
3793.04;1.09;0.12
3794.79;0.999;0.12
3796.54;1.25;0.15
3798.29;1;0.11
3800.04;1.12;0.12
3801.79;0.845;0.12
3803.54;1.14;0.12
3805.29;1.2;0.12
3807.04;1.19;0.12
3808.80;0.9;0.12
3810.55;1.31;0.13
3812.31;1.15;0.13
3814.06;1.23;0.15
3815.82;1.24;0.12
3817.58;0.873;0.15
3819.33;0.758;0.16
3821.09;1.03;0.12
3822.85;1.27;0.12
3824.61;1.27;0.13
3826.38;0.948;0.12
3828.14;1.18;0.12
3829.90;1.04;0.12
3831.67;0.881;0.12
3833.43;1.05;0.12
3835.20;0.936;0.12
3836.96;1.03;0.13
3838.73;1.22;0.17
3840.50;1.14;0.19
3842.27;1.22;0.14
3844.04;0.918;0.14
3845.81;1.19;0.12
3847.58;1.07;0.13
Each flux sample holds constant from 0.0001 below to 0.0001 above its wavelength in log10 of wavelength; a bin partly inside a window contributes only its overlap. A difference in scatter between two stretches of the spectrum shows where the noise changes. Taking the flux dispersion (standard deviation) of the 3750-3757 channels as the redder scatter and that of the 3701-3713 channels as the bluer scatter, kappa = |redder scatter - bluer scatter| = 0.042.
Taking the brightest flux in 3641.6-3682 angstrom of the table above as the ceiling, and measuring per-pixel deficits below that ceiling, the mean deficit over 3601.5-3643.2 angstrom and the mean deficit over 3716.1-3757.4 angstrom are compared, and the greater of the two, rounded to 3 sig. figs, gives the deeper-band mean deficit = 0.109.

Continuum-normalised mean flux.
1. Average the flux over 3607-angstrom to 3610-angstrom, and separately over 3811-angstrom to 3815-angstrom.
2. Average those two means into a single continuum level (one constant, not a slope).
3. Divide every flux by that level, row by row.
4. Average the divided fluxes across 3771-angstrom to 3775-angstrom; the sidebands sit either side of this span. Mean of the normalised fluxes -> 0.96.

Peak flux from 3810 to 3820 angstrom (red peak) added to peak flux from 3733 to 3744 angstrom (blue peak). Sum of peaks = 2.56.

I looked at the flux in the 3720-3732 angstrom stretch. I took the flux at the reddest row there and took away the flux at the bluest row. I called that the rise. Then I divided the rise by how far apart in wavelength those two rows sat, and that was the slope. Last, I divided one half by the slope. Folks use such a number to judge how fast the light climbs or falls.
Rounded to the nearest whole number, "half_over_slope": -129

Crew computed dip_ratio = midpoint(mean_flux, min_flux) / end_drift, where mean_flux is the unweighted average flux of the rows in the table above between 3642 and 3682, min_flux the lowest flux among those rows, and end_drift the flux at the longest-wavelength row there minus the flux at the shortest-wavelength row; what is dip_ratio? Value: 17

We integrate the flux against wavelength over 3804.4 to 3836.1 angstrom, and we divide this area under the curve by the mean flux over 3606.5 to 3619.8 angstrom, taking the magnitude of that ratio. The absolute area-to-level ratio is 27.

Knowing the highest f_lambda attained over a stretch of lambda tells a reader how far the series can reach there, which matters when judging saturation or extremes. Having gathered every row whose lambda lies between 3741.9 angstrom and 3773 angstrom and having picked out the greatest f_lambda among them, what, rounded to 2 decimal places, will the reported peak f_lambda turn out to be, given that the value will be 1.46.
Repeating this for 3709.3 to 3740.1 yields 1.36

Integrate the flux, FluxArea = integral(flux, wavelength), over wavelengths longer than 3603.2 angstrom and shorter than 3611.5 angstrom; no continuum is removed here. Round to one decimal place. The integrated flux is 9.9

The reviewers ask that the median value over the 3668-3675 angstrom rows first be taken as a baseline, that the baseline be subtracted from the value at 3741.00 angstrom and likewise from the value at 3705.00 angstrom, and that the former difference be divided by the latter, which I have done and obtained -2.3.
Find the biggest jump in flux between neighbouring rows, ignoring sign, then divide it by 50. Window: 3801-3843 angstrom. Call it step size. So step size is 0.0082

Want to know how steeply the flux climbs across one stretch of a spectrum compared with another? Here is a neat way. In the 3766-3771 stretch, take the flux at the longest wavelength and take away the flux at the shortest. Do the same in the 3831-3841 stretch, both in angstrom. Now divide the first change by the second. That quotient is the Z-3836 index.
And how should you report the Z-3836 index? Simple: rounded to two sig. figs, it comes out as -0.54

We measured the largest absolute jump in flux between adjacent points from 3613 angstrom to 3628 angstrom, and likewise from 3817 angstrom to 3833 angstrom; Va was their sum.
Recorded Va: 0.63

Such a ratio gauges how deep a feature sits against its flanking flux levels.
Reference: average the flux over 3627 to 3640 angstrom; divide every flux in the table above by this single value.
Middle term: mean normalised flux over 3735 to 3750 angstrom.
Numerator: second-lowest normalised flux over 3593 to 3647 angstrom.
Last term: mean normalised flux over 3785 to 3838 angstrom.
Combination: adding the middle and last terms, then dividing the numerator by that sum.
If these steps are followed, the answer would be 0.48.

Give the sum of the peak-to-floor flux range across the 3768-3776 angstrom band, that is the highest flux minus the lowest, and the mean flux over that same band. 1.40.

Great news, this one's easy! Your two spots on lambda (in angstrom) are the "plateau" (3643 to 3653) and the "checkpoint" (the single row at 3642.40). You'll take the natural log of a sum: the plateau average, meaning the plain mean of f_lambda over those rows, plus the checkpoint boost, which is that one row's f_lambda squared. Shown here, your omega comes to 0.98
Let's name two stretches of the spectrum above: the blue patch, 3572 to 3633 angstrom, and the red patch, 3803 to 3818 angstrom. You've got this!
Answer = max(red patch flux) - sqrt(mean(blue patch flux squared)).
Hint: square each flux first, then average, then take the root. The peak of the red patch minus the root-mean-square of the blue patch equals 0.052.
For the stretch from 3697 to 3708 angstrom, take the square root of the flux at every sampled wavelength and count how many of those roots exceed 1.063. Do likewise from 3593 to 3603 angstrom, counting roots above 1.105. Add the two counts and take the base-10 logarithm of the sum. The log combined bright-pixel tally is 0.70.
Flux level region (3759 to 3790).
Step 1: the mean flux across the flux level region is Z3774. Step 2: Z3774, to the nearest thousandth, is 1.193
